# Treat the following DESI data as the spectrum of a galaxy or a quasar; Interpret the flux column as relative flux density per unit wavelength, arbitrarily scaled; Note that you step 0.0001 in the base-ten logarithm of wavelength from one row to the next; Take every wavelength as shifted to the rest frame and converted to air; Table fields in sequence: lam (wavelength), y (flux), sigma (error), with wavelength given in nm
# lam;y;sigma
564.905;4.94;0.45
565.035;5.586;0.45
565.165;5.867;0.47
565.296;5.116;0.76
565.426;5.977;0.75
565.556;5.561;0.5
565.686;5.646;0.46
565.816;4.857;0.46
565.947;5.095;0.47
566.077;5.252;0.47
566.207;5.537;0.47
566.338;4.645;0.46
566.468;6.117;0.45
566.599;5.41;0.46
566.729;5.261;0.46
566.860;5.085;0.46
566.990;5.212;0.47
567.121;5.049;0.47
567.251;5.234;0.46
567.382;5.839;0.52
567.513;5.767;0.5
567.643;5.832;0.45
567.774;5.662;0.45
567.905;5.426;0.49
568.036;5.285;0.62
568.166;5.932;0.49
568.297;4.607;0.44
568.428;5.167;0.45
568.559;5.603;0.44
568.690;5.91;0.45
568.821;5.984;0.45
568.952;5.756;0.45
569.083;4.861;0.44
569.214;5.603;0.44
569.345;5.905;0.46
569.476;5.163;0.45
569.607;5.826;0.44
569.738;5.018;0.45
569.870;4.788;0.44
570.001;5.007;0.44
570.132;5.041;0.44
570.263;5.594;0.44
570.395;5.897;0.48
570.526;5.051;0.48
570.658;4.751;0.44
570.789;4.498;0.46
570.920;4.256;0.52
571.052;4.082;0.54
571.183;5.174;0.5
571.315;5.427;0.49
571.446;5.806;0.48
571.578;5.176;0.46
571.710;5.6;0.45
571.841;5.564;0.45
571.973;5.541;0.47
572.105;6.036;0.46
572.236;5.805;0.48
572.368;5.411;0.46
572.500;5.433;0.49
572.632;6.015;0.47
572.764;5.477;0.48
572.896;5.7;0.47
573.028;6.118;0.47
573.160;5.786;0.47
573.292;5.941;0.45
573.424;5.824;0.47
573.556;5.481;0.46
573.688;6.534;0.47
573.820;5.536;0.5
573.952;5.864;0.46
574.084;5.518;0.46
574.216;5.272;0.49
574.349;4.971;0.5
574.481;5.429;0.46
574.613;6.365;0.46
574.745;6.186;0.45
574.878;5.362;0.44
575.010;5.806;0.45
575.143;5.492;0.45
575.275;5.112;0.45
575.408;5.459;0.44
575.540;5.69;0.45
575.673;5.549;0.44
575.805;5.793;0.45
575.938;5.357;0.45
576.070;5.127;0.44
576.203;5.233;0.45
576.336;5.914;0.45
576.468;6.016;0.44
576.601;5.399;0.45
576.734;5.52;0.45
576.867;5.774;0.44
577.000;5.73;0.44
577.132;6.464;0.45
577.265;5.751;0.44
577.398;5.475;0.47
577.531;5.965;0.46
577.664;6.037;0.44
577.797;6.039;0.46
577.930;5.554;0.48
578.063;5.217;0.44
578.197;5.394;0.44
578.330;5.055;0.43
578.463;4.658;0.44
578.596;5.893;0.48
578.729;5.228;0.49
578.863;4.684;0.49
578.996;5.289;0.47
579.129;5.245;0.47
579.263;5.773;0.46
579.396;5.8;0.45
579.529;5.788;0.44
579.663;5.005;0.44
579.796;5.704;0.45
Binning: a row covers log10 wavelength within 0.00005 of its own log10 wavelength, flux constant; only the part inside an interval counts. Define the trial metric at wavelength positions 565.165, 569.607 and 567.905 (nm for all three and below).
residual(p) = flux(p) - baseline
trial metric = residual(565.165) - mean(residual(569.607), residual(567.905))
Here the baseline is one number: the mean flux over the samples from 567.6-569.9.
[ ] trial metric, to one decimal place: 0.2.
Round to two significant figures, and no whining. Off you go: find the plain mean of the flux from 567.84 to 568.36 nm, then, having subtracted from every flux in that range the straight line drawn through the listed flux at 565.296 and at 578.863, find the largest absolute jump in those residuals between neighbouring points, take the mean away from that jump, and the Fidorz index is -4.0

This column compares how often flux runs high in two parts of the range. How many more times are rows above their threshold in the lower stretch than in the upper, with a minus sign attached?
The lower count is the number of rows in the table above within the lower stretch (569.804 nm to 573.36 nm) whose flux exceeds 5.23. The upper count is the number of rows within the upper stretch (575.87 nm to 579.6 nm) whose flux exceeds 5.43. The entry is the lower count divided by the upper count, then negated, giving -1.1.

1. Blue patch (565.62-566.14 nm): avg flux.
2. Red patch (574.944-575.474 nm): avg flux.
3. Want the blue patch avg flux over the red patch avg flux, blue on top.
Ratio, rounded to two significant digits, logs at 0.95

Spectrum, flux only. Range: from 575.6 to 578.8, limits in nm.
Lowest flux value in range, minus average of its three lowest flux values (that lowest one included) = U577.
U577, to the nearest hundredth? -0.29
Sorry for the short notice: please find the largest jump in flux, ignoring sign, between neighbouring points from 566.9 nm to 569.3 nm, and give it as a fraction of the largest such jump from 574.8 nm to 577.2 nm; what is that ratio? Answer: 1.8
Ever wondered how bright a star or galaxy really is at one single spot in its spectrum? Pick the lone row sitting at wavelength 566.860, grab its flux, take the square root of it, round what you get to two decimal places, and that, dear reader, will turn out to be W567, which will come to 2.25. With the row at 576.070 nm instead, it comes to 2.26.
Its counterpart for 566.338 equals 2.16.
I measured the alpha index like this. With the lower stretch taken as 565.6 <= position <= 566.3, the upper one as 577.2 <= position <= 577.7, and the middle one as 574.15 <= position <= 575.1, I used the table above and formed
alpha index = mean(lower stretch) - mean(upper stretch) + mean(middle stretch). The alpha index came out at 5.1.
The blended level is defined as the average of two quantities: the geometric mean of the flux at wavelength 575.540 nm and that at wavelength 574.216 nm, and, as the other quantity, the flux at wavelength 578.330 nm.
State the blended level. 5.3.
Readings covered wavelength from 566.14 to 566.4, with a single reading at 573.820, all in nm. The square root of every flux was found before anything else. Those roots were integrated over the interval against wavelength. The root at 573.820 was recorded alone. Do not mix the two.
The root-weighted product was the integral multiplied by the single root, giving 1.38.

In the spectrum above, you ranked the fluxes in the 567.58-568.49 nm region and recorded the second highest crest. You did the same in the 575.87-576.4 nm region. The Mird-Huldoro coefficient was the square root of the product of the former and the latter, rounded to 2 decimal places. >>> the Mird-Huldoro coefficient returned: 5.59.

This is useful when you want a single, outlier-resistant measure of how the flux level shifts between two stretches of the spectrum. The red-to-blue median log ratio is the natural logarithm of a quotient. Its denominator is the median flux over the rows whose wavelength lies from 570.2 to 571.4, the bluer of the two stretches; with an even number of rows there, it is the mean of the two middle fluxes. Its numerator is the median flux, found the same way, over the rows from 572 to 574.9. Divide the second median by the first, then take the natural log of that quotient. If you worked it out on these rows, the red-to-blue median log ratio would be 0.13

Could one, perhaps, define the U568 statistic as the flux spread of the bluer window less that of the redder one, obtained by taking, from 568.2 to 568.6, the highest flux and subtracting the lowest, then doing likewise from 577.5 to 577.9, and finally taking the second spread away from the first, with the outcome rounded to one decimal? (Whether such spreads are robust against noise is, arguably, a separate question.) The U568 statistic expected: 0.9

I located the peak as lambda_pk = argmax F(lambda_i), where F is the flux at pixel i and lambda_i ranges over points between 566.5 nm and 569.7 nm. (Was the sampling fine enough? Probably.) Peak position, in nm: 568.821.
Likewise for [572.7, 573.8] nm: 573.688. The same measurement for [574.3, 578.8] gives 577.132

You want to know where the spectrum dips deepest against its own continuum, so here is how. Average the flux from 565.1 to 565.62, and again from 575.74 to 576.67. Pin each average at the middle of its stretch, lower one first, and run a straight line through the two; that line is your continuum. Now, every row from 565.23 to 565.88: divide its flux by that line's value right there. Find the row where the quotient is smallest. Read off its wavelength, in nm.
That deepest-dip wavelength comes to 565.816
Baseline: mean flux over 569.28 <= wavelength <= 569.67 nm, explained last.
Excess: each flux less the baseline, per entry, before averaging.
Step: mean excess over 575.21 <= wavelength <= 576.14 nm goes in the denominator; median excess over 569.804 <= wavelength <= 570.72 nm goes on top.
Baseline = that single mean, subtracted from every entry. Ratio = 3.1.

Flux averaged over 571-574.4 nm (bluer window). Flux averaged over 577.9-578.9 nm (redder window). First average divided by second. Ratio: 1.07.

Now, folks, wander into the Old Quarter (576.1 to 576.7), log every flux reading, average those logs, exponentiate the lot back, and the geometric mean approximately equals 5.63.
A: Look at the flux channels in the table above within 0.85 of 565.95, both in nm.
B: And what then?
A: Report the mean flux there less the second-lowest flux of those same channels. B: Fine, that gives 0.55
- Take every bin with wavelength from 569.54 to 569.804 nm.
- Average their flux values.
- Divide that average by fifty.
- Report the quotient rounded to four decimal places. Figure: 0.1084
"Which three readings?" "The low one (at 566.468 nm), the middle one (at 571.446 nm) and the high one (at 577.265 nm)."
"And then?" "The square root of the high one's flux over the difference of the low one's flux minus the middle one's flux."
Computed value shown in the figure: 4.3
